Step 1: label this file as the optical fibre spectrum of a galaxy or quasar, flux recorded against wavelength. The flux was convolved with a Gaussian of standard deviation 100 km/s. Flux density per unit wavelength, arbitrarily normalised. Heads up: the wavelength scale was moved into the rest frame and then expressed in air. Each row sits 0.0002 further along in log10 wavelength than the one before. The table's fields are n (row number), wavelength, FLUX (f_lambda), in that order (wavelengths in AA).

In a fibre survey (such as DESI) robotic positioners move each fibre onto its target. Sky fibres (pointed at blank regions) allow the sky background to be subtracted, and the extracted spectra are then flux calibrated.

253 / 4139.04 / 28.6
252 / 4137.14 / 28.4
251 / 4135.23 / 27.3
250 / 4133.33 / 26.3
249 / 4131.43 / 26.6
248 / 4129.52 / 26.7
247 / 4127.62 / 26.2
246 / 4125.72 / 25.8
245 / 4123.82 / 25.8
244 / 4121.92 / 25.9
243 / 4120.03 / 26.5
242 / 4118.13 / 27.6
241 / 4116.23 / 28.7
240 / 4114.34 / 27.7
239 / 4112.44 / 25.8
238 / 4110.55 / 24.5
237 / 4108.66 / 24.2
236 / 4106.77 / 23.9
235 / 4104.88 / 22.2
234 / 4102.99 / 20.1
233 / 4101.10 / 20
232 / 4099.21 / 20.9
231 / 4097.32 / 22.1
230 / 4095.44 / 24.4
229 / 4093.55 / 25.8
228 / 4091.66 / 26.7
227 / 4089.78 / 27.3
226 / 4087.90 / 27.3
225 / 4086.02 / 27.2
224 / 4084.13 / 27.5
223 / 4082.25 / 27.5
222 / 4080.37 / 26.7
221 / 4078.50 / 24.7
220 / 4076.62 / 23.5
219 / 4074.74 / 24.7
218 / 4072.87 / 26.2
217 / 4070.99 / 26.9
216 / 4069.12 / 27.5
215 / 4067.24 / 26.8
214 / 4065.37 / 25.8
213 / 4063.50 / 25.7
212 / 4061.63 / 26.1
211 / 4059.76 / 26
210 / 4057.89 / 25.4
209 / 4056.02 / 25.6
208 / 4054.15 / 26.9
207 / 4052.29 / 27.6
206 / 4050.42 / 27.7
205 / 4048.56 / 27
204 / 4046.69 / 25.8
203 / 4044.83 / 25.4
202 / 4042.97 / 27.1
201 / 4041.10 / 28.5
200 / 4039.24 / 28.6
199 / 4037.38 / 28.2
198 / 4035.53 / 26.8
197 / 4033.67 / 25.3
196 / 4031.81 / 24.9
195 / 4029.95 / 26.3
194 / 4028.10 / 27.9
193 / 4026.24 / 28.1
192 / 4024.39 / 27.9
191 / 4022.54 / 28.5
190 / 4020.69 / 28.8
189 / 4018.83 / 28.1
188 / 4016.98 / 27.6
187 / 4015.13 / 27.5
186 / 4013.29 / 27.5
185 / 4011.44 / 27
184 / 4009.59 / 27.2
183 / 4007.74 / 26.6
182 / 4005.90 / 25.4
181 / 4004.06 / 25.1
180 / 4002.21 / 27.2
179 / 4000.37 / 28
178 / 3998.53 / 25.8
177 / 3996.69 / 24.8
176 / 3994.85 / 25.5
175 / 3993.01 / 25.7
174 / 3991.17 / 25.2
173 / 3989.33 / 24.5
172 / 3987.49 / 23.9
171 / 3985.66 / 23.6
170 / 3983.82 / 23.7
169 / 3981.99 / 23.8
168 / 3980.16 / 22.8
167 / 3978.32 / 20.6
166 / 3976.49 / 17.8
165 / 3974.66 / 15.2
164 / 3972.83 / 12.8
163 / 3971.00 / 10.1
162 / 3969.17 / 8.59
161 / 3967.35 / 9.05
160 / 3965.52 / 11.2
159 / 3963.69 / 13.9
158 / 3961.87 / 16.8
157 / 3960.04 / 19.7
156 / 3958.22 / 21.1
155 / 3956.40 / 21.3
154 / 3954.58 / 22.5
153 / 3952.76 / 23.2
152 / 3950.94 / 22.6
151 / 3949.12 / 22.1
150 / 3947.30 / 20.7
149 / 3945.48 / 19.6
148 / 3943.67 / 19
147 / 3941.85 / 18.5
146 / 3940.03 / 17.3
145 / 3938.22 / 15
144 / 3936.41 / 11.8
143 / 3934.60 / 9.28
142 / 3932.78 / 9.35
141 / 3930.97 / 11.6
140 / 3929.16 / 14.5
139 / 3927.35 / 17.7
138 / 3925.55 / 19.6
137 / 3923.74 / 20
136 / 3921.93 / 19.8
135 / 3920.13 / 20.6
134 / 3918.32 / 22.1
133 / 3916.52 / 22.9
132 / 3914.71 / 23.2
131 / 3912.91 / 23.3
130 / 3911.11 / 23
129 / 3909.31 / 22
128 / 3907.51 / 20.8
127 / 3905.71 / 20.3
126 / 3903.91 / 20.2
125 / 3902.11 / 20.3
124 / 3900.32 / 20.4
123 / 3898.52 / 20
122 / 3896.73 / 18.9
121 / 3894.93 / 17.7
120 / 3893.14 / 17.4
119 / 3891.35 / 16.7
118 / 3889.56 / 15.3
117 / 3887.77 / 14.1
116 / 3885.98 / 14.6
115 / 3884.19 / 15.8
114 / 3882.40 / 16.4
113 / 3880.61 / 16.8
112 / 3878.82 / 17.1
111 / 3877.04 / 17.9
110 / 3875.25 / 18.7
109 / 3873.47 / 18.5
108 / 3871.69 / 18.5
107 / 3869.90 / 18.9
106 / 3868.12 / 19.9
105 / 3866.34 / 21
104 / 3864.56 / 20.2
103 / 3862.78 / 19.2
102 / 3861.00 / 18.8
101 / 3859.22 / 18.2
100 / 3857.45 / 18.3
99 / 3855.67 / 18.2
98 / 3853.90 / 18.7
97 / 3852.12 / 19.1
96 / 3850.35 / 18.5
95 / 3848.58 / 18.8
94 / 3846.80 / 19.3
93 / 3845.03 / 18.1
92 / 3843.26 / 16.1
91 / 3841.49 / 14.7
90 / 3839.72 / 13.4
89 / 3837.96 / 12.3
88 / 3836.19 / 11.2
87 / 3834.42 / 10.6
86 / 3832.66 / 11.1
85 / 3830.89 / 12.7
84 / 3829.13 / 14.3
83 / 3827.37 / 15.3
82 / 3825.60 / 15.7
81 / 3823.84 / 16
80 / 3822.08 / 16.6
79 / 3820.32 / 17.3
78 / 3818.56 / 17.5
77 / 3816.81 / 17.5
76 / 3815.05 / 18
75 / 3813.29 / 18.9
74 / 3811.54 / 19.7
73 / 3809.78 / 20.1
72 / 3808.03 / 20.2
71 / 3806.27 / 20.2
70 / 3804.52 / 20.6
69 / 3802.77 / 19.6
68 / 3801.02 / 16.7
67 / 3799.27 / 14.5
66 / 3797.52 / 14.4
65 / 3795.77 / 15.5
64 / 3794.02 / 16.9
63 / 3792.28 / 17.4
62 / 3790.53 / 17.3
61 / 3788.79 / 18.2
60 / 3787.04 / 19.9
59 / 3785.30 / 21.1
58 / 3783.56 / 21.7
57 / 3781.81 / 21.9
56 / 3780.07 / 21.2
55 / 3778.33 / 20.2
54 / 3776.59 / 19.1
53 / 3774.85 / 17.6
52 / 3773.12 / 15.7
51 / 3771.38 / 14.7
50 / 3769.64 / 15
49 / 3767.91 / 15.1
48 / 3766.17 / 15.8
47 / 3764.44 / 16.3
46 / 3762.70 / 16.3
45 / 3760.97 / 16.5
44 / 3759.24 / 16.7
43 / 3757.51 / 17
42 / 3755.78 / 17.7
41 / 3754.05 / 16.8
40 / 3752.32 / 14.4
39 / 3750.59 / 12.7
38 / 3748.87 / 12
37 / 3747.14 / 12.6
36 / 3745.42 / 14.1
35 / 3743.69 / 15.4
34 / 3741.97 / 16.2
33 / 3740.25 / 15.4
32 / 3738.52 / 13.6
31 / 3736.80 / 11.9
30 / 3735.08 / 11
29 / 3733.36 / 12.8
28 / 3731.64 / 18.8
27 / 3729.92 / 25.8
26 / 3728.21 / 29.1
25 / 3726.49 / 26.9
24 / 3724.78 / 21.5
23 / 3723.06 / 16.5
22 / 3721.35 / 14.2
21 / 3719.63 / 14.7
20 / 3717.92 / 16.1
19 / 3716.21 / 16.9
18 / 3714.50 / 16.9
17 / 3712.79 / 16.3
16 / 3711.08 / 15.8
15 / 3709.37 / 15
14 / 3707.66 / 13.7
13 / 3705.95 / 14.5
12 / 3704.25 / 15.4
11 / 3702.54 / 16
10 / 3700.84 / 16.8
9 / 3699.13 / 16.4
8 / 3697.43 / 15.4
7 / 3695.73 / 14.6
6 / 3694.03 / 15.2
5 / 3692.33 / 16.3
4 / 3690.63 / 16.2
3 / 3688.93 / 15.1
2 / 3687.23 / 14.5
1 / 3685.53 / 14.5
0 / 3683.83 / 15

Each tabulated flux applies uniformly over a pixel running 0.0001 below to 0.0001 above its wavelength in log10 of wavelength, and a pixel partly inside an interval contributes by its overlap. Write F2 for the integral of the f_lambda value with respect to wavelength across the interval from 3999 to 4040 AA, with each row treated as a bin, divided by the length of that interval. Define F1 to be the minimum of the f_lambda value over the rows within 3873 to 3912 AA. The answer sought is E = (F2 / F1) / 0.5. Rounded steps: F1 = 14.1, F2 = 27.2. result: 3.86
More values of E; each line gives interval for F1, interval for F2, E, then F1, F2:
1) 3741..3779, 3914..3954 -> 3.03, 12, 18.2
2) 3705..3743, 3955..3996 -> 3.46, 11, 19.0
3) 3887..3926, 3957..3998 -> 2.72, 14.1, 19.2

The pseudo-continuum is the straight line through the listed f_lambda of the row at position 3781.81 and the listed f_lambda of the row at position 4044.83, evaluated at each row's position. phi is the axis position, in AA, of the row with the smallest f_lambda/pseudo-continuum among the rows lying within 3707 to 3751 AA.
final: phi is 3735.08 AA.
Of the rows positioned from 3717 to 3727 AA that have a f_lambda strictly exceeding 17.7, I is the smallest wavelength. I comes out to 3724.78 AA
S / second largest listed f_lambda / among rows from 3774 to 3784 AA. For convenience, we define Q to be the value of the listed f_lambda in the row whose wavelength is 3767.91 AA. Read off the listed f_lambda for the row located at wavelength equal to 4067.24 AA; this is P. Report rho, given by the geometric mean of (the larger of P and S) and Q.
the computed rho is 20.1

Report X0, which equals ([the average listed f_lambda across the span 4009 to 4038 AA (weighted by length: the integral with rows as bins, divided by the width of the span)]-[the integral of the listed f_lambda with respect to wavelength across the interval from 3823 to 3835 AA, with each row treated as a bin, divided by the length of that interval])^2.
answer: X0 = 185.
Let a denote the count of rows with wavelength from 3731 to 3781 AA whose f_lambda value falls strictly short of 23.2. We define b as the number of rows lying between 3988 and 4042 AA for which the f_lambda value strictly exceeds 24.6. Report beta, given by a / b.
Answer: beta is 1.0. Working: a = 29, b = 28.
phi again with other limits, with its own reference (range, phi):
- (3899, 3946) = 3934.60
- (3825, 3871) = 3834.42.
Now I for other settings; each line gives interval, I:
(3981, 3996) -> 3981.99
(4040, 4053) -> 4041.10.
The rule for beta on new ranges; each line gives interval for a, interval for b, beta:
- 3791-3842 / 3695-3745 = 9.7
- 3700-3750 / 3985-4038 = 1.0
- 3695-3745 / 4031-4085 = 0.9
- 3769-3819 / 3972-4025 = 1.5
